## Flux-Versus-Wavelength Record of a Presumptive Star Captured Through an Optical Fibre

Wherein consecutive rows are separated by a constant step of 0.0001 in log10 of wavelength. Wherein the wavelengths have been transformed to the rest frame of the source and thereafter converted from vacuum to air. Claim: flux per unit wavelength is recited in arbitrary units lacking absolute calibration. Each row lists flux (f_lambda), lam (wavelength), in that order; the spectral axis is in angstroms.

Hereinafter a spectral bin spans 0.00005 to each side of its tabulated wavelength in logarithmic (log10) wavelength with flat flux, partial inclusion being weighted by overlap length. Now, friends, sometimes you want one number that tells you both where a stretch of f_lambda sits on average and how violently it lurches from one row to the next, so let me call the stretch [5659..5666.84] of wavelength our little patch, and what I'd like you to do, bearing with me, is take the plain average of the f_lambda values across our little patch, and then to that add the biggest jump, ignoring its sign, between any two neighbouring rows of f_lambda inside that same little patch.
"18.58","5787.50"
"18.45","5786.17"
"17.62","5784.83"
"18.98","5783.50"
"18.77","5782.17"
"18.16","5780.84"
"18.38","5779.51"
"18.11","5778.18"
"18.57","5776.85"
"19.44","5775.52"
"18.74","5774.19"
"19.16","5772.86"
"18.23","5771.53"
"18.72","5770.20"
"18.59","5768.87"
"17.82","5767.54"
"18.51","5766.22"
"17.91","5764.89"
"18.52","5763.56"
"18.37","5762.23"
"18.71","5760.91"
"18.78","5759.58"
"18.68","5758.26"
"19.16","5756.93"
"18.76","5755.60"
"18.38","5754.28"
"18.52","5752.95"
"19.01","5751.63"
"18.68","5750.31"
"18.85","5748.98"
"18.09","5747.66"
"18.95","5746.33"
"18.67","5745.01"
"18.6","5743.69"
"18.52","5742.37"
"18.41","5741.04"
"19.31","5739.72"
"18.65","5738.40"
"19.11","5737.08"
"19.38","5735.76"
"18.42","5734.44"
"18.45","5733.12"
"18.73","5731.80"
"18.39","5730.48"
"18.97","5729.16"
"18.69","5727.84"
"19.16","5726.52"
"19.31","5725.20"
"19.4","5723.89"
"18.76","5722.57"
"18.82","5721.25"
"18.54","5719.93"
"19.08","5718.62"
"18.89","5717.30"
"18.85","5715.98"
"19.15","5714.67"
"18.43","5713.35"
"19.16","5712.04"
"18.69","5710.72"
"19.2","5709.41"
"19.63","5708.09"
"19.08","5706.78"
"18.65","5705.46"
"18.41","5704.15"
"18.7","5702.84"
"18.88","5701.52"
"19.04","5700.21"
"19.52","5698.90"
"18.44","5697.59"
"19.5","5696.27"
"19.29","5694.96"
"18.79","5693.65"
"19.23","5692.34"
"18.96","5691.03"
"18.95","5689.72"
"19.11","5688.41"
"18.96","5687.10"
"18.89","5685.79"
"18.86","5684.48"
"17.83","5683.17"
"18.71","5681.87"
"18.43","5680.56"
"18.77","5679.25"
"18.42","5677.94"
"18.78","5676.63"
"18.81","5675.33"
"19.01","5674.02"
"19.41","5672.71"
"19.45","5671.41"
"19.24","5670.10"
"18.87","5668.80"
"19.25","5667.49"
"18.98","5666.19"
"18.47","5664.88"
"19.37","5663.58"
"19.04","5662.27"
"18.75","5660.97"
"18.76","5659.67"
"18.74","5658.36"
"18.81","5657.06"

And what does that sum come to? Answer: 19.8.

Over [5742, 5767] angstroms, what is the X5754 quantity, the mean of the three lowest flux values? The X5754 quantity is 18.12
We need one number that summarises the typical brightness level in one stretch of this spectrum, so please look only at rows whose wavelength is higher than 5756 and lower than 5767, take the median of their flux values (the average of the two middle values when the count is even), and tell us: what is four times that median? 74.4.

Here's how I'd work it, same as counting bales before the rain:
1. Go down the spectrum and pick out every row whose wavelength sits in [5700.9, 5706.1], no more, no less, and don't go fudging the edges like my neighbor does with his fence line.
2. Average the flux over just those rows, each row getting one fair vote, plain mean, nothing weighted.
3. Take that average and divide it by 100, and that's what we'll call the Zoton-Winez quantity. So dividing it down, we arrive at 0.187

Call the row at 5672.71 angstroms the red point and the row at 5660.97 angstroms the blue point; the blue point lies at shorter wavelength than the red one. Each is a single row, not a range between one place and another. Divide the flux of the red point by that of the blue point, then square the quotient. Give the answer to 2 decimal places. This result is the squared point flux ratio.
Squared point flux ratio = 1.07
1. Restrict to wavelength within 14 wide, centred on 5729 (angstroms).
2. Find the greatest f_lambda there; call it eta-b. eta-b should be 19.4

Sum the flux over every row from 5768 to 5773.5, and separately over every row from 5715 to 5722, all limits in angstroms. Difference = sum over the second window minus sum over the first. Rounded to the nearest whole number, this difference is 19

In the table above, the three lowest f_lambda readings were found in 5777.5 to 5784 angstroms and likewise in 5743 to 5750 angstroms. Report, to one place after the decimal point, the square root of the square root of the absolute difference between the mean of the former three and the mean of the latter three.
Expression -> 0.7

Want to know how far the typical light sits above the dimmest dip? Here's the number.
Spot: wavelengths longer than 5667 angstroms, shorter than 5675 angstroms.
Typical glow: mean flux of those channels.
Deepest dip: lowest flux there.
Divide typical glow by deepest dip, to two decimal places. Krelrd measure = 1.02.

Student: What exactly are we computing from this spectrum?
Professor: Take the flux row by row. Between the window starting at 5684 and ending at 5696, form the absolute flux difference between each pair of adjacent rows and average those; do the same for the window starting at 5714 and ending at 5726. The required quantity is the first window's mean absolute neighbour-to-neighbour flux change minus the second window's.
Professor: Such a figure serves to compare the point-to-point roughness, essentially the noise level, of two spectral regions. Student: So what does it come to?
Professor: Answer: -0.06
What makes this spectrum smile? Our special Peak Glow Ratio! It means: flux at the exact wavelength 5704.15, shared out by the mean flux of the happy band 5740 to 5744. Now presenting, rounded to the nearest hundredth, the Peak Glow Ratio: 0.99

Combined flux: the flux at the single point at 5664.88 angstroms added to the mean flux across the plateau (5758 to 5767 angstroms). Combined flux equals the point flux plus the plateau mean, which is 37.0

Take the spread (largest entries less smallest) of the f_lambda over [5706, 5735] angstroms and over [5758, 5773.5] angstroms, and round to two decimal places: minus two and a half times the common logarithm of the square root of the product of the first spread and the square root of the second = -0.20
